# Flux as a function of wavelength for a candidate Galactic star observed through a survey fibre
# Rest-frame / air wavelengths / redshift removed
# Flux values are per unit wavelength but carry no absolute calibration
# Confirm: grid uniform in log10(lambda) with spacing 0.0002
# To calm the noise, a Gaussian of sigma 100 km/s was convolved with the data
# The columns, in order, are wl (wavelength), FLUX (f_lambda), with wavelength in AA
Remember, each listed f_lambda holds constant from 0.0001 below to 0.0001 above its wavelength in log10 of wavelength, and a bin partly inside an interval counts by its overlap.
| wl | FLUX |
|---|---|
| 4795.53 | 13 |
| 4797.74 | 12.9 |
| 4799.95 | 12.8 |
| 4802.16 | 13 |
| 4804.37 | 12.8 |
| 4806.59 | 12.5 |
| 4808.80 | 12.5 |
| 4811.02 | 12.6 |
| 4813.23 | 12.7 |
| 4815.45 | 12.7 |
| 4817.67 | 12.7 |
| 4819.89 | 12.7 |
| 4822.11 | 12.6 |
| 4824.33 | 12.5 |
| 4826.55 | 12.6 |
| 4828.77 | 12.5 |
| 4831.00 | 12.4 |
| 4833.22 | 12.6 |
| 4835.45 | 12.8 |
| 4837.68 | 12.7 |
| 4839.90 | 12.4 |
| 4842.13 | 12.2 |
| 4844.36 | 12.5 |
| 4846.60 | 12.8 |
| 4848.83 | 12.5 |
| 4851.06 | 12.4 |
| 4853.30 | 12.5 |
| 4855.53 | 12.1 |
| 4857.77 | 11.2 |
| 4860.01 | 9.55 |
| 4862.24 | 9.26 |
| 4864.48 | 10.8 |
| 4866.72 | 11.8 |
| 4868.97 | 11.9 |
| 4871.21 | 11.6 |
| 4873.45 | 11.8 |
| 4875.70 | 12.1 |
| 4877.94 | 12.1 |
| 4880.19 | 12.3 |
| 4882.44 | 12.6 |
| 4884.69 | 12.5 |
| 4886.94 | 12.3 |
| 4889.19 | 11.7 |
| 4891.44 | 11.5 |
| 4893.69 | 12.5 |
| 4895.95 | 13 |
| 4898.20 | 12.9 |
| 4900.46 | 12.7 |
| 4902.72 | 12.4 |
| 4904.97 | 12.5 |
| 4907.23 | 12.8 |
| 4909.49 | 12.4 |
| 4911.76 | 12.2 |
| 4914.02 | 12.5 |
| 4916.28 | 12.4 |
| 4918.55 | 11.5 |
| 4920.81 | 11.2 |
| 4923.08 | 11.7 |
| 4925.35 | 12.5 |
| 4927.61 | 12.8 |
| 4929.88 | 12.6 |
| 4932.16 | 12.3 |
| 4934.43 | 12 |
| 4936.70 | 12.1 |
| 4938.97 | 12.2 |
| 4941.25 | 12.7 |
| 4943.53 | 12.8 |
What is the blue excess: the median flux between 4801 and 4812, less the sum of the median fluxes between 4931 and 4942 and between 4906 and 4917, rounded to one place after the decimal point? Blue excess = -12.0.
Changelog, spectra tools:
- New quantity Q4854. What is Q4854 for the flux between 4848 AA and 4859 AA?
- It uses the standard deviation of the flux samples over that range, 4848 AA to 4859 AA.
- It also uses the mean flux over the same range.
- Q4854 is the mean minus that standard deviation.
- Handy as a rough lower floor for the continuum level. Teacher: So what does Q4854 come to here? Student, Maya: 11.6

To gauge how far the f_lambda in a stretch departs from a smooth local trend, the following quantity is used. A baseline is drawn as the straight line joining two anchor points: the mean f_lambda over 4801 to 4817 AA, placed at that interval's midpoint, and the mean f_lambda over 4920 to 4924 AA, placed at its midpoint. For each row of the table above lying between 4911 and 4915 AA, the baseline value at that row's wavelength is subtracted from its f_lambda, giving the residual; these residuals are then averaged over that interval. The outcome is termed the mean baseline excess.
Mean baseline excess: 0.8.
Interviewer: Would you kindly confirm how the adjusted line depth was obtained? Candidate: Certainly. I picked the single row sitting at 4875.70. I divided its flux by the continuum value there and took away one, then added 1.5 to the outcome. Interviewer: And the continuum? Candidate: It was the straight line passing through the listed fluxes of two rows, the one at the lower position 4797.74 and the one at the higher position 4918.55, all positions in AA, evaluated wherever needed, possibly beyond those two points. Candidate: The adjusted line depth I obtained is 1.51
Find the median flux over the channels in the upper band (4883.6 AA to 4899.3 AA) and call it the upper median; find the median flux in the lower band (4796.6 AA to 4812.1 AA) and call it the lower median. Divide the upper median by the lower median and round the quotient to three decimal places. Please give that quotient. 0.977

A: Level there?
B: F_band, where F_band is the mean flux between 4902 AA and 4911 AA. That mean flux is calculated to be 12.5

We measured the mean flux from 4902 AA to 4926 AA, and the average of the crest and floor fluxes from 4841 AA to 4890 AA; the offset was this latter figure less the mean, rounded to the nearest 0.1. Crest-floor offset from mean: -1.2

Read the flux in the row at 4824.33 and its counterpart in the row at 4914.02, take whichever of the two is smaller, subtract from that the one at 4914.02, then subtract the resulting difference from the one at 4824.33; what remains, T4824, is 12.50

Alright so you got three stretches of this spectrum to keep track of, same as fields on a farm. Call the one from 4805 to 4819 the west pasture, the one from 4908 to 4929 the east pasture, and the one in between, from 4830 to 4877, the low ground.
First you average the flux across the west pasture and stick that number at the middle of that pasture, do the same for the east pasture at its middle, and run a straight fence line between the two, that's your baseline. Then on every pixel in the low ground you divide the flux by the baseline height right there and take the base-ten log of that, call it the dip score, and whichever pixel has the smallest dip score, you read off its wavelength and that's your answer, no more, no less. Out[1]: 4862.24 AA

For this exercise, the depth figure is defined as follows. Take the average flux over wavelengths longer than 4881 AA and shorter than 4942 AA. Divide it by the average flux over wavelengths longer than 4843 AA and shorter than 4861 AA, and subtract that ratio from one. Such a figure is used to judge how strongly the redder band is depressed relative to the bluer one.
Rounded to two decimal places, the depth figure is -0.03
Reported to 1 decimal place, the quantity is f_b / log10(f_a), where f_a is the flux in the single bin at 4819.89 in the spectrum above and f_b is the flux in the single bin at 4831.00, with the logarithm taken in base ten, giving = 11.2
